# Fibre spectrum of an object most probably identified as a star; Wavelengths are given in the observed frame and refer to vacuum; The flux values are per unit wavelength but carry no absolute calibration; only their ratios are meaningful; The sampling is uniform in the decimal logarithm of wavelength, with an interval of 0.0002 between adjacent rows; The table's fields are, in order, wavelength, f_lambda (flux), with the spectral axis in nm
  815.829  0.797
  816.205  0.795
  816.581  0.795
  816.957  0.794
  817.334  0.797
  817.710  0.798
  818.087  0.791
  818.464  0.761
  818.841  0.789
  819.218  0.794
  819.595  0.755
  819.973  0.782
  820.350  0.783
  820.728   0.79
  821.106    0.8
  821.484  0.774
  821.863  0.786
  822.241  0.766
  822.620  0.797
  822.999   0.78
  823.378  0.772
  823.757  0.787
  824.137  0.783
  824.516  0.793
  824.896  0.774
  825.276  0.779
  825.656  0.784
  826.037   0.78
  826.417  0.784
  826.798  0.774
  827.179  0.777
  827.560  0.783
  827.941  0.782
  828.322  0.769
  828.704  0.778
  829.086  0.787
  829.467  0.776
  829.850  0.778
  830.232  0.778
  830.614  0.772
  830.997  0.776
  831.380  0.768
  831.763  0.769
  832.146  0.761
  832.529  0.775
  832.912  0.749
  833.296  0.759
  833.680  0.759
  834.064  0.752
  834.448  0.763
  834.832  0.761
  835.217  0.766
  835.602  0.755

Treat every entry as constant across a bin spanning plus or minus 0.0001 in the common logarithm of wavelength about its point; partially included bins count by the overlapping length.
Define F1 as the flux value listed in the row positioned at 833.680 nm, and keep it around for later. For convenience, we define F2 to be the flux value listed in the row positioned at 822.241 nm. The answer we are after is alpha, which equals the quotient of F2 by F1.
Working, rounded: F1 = 0.759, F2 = 0.766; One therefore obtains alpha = 1.01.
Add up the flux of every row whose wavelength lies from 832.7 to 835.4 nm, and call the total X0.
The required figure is 5.31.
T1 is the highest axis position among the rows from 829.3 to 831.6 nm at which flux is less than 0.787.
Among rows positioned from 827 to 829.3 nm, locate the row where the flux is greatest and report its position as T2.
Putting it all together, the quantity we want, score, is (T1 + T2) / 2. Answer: 830.23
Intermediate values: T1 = 831.380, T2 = 829.086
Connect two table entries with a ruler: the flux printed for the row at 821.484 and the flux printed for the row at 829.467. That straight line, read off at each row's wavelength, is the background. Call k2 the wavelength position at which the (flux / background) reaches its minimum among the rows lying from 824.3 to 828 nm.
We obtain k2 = 826.798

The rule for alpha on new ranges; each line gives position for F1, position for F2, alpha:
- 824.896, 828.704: 1.01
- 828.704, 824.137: 1.01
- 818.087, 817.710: 1.01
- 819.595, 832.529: 1.03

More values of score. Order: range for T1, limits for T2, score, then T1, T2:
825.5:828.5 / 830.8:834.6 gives 829.66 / 828.322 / 830.997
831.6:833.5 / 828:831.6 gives 831.19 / 833.296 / 829.086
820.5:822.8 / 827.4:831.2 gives 825.66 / 822.241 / 829.086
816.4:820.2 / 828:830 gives 824.53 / 819.973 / 829.086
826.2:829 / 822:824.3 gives 825.66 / 828.704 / 822.620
